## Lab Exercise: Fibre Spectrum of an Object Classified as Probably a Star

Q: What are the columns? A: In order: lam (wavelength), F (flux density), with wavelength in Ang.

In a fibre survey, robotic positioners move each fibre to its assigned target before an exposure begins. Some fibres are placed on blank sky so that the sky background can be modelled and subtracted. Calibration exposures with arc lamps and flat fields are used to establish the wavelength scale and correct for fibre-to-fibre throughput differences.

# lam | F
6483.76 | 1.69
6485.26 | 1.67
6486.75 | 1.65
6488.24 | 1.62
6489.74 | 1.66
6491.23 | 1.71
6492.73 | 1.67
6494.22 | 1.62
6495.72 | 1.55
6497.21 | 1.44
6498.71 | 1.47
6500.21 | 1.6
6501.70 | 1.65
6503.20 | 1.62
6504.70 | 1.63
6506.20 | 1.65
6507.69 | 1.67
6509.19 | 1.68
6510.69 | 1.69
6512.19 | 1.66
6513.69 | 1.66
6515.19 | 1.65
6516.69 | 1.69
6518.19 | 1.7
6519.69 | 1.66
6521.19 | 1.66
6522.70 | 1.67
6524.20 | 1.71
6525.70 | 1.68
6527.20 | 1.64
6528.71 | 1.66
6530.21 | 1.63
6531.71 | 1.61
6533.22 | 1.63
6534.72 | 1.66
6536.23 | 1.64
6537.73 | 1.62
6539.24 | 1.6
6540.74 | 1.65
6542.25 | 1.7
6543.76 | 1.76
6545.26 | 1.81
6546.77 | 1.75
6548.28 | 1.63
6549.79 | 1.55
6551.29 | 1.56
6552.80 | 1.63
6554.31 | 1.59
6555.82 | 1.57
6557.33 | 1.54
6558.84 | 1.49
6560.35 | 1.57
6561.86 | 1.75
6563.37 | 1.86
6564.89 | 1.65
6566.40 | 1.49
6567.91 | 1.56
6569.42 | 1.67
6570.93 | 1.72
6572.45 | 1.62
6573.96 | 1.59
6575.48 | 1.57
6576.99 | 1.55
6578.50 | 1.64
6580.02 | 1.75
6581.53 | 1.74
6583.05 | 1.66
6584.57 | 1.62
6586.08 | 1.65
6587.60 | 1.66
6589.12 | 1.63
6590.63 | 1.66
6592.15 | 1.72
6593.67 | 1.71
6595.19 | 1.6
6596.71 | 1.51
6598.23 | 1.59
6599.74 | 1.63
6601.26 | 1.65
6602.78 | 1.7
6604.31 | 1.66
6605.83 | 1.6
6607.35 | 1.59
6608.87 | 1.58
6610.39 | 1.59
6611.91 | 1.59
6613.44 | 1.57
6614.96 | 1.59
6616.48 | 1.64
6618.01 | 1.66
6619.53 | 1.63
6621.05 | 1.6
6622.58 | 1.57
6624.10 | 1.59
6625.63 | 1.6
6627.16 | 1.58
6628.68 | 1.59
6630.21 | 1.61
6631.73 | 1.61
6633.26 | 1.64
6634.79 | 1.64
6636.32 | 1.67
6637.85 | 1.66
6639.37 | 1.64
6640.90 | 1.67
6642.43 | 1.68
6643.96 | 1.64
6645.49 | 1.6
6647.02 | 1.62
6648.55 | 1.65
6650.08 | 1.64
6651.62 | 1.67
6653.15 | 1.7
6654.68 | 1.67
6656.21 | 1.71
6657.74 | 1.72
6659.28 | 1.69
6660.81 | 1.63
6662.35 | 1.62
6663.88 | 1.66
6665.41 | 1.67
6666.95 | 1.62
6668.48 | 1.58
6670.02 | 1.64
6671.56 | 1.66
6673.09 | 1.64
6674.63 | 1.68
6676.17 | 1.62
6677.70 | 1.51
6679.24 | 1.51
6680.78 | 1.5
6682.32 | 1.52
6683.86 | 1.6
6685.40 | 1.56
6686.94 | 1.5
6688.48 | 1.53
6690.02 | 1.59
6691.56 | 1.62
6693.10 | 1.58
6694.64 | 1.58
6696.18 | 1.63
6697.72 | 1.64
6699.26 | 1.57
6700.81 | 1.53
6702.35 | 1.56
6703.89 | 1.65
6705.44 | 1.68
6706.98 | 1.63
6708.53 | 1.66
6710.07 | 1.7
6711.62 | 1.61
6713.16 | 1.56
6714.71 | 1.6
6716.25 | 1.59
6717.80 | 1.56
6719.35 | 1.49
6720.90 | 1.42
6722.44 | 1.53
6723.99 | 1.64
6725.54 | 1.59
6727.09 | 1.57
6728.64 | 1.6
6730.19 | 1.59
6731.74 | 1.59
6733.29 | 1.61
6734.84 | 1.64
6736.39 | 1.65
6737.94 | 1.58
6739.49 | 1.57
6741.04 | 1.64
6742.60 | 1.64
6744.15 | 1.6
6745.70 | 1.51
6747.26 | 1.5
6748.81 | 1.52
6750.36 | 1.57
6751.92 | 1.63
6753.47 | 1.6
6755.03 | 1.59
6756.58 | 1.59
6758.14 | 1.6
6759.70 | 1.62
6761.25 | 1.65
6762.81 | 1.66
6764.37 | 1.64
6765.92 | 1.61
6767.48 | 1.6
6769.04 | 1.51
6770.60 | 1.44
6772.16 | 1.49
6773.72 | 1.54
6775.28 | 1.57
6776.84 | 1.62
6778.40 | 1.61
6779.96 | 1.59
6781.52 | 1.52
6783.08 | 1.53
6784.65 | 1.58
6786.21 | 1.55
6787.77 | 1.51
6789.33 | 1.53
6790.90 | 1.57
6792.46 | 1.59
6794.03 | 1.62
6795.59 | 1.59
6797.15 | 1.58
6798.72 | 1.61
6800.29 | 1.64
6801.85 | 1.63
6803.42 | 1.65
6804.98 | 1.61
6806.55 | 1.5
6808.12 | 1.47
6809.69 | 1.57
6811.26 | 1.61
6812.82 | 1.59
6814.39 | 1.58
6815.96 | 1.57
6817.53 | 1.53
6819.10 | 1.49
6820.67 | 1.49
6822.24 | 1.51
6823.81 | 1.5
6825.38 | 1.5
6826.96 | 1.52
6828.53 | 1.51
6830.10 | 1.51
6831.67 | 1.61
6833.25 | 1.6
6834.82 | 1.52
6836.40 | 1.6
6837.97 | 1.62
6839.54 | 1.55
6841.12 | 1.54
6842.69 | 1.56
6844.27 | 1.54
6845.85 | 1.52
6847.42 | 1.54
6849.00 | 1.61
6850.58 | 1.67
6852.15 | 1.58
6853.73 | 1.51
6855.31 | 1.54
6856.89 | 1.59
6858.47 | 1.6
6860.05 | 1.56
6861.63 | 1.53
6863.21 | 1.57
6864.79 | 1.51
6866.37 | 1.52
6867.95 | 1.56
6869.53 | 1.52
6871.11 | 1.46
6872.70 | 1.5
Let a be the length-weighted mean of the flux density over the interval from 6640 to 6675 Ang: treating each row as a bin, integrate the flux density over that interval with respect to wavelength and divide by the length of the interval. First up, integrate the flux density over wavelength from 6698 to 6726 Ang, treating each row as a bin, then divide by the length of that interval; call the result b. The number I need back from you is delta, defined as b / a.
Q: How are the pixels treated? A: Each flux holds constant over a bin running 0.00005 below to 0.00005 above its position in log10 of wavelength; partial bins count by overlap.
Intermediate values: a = 1.65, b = 1.59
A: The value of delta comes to 0.96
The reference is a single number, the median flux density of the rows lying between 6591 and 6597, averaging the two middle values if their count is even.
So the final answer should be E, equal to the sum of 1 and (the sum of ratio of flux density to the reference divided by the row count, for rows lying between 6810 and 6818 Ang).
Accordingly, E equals 1.95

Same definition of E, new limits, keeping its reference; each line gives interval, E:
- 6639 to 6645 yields 2.00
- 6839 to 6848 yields 1.93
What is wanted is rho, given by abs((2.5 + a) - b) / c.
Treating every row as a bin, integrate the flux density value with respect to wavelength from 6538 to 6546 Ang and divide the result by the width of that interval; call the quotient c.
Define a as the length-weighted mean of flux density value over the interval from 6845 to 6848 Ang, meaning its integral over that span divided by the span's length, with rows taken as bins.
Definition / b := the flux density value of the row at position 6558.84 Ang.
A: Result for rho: 1.50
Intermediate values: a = 1.53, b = 1.49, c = 1.70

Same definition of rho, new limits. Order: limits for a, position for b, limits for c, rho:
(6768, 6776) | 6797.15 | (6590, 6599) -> 1.49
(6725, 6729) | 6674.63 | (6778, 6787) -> 1.54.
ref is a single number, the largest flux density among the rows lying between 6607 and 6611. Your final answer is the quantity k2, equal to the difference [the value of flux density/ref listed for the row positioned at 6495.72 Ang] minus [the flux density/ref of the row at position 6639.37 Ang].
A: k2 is -0.06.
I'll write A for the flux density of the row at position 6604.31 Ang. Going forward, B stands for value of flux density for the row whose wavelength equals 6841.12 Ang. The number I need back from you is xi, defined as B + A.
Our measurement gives 3.20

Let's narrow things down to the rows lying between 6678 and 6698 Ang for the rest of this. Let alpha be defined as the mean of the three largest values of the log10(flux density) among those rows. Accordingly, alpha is 0.212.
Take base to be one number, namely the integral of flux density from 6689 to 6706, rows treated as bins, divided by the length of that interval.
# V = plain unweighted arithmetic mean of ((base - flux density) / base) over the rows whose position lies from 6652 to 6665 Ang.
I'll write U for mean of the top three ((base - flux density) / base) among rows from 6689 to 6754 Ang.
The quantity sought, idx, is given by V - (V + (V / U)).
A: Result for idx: 0.57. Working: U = 0.08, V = -0.05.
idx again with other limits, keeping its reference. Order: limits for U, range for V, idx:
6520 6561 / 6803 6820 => -0.54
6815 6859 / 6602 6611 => 0.18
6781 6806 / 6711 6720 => -0.40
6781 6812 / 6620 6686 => 0.22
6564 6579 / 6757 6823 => -0.45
